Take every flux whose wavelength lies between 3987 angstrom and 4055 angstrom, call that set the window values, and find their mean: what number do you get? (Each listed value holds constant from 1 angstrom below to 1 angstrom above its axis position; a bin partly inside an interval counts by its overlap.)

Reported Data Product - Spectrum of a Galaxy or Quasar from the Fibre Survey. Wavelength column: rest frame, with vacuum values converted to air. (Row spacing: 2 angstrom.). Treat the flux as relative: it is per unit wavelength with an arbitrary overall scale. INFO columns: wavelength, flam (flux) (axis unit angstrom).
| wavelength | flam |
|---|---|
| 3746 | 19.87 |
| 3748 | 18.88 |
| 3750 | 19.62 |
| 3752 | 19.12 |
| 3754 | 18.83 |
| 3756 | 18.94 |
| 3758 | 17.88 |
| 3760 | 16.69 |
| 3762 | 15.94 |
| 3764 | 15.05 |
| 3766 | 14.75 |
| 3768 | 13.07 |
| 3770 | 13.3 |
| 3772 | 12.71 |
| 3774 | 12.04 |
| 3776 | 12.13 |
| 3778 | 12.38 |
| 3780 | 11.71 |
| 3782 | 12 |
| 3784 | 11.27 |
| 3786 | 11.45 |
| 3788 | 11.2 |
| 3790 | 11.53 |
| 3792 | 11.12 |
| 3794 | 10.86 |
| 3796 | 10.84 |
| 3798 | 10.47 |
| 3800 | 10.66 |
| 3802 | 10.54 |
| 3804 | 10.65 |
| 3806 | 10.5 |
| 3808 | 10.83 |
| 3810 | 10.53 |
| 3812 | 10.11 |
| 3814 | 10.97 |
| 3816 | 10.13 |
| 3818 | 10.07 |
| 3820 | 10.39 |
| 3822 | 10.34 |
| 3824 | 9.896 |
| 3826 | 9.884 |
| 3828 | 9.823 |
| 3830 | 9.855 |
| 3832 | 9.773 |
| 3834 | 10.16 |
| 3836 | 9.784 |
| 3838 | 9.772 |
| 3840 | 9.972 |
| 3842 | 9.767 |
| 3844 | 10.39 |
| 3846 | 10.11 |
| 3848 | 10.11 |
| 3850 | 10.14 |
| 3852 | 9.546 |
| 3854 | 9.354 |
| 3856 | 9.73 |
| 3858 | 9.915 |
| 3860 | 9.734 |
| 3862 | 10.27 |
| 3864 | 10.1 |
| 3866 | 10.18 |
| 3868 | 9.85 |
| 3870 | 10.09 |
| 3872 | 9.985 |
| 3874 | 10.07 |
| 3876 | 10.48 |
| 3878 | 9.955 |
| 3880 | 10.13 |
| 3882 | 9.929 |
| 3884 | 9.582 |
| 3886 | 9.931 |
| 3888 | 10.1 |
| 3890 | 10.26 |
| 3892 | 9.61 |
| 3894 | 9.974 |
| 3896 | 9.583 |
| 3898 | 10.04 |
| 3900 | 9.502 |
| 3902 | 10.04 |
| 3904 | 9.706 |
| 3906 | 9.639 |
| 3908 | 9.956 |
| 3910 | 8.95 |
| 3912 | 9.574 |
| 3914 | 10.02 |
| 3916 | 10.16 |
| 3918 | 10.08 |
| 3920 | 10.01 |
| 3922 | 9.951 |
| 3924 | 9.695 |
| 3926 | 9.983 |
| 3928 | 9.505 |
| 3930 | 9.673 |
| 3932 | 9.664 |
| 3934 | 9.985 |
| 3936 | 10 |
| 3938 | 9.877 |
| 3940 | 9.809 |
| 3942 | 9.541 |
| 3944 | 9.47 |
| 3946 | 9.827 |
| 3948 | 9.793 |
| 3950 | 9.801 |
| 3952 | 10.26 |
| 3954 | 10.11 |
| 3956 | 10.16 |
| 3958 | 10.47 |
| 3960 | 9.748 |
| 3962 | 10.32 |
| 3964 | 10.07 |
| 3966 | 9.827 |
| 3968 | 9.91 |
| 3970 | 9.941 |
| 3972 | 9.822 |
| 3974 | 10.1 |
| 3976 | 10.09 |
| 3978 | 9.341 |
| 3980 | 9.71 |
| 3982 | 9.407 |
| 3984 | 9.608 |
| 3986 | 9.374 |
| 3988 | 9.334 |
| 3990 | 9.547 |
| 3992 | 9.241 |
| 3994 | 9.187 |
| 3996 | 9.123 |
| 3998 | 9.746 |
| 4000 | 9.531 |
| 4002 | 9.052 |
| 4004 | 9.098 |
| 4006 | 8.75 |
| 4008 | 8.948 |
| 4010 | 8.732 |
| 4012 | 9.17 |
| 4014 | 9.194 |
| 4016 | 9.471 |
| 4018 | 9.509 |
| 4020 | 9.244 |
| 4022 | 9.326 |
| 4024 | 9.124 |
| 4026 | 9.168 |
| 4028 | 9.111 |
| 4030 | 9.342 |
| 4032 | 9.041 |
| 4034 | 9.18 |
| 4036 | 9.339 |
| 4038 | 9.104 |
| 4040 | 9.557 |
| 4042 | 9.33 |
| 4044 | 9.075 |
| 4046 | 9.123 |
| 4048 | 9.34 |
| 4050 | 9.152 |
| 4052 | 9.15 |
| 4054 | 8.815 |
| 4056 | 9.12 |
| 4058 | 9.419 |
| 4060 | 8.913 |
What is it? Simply 9.2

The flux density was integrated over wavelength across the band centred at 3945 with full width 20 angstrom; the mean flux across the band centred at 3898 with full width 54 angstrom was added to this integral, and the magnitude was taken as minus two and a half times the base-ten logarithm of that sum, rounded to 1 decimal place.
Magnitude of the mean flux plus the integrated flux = -5.8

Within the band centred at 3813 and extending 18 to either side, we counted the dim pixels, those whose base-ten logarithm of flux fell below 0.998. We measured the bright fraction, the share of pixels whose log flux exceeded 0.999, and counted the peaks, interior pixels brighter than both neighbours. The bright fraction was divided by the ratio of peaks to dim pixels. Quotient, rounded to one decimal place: 0.6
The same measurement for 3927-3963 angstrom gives 0.9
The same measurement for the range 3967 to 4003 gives 0.3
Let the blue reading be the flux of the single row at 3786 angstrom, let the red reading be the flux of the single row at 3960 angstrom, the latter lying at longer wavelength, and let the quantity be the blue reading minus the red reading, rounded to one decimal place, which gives 1.7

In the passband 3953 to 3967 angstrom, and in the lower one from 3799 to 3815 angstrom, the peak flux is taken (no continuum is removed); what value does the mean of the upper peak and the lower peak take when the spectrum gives 10.7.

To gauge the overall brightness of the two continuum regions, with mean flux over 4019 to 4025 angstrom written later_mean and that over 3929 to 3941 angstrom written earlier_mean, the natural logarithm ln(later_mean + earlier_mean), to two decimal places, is 2.95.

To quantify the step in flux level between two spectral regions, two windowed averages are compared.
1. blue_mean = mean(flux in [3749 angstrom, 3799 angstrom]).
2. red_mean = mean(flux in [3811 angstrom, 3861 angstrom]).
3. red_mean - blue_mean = -3.8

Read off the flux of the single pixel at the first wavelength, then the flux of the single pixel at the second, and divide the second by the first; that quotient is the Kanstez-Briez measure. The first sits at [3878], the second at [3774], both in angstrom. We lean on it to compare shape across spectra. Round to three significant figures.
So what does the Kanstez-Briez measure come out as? 1.21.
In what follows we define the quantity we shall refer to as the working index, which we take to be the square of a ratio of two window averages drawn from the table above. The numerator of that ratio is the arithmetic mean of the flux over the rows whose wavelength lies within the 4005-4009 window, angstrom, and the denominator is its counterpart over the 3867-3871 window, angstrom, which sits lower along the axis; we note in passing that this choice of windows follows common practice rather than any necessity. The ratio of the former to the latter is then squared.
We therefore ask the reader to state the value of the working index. 0.79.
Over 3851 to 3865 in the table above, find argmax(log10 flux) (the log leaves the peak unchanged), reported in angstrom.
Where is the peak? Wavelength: 3862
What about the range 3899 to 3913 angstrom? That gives 3902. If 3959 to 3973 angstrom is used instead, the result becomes 3962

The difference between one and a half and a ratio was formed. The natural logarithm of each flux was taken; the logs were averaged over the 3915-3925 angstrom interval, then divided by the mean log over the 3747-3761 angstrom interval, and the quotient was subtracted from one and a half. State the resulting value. 0.712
